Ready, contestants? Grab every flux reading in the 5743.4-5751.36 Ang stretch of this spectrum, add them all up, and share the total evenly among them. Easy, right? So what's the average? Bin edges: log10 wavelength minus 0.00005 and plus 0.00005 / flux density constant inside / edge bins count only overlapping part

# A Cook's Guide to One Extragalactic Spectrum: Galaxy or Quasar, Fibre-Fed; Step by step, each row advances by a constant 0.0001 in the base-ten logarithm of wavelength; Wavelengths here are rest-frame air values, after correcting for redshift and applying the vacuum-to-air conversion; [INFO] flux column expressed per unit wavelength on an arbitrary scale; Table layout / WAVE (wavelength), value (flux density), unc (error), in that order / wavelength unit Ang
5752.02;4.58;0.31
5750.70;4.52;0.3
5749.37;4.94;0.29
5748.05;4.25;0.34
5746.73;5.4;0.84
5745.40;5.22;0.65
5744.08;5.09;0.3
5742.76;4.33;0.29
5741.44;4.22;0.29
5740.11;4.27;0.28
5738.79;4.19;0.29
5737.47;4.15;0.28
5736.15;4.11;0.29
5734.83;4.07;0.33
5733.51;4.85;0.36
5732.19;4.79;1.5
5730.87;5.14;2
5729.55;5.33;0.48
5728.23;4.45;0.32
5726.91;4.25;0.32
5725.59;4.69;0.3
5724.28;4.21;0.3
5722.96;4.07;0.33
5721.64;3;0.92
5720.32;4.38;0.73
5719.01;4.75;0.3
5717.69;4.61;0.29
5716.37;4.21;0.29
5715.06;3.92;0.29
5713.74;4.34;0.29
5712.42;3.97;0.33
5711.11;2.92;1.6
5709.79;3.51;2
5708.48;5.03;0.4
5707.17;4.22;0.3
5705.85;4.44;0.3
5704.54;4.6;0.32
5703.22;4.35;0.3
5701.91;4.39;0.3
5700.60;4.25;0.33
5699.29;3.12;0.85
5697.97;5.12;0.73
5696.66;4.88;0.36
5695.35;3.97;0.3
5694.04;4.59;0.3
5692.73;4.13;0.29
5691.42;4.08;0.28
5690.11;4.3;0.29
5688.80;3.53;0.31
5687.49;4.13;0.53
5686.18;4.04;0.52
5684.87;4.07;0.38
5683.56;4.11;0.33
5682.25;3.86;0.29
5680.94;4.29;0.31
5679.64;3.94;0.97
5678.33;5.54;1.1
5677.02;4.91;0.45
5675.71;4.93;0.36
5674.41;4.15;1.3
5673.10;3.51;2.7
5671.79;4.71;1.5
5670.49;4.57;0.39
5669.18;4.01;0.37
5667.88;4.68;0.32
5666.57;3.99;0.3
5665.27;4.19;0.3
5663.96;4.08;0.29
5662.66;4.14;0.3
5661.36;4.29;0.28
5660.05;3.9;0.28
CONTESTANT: 4.90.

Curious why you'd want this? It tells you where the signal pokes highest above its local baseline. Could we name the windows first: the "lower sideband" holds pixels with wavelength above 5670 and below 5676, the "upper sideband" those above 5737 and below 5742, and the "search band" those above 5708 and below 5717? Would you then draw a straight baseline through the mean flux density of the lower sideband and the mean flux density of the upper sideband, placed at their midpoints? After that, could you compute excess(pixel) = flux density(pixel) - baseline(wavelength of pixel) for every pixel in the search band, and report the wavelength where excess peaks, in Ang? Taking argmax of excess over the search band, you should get 5708.48 Ang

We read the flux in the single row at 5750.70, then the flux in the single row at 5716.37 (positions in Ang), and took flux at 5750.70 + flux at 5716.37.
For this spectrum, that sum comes 8.7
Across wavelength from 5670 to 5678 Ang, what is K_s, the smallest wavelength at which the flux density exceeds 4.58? 5671.79 Ang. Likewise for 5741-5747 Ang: 5744.08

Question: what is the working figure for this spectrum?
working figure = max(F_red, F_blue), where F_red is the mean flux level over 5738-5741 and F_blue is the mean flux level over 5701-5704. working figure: 4.37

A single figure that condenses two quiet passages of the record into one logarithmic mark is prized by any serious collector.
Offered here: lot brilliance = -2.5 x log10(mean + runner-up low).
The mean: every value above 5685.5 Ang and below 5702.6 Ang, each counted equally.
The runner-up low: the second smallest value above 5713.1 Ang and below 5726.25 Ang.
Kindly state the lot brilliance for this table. -2.273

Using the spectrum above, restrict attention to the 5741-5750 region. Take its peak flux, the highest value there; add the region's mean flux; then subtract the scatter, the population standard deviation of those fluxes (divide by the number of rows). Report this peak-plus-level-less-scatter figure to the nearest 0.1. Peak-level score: 9.7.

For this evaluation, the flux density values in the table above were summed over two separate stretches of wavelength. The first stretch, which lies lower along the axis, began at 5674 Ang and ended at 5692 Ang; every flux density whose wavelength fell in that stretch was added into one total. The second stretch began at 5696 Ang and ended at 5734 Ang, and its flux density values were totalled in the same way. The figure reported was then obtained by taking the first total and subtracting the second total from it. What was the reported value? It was -66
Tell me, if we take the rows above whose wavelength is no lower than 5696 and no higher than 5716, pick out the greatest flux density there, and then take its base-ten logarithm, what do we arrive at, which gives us 0.71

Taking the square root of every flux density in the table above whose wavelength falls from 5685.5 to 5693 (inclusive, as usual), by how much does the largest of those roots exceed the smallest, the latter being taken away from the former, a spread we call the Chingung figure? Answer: 0.19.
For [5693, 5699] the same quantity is 0.27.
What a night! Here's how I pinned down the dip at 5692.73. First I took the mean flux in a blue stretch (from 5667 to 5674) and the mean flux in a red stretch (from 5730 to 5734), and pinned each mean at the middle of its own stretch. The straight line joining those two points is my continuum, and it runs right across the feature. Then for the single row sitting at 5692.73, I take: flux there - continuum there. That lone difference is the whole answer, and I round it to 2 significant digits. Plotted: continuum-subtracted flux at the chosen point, -0.39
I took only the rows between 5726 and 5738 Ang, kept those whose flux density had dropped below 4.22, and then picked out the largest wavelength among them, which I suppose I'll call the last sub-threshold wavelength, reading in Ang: 5737.47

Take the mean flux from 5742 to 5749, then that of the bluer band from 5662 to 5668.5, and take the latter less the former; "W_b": -0.64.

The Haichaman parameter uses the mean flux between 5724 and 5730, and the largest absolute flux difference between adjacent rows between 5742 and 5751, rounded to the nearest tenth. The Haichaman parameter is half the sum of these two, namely 2.9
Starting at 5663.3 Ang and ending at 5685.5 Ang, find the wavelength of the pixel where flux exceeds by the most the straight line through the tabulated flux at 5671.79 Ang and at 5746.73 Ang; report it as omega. 5678.33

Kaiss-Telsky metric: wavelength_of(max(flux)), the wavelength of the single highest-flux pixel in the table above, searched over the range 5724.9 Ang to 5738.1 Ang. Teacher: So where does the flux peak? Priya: 5729.55 Ang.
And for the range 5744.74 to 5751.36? 5746.73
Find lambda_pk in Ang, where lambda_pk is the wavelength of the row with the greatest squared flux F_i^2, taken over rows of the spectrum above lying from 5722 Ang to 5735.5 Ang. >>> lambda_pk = 5729.55 Ang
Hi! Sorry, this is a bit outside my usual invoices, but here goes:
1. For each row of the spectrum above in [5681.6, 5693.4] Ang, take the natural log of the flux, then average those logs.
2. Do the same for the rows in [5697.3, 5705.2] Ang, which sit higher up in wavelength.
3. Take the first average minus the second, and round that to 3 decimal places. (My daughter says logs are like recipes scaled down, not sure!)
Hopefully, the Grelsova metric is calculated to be -0.057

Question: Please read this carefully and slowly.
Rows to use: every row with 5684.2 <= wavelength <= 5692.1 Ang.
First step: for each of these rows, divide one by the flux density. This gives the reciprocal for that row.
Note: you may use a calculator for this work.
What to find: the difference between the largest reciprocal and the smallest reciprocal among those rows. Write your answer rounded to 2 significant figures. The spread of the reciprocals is 0.051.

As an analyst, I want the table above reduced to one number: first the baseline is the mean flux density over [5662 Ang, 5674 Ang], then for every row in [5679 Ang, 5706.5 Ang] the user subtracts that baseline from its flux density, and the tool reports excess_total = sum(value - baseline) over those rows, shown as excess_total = -0.2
